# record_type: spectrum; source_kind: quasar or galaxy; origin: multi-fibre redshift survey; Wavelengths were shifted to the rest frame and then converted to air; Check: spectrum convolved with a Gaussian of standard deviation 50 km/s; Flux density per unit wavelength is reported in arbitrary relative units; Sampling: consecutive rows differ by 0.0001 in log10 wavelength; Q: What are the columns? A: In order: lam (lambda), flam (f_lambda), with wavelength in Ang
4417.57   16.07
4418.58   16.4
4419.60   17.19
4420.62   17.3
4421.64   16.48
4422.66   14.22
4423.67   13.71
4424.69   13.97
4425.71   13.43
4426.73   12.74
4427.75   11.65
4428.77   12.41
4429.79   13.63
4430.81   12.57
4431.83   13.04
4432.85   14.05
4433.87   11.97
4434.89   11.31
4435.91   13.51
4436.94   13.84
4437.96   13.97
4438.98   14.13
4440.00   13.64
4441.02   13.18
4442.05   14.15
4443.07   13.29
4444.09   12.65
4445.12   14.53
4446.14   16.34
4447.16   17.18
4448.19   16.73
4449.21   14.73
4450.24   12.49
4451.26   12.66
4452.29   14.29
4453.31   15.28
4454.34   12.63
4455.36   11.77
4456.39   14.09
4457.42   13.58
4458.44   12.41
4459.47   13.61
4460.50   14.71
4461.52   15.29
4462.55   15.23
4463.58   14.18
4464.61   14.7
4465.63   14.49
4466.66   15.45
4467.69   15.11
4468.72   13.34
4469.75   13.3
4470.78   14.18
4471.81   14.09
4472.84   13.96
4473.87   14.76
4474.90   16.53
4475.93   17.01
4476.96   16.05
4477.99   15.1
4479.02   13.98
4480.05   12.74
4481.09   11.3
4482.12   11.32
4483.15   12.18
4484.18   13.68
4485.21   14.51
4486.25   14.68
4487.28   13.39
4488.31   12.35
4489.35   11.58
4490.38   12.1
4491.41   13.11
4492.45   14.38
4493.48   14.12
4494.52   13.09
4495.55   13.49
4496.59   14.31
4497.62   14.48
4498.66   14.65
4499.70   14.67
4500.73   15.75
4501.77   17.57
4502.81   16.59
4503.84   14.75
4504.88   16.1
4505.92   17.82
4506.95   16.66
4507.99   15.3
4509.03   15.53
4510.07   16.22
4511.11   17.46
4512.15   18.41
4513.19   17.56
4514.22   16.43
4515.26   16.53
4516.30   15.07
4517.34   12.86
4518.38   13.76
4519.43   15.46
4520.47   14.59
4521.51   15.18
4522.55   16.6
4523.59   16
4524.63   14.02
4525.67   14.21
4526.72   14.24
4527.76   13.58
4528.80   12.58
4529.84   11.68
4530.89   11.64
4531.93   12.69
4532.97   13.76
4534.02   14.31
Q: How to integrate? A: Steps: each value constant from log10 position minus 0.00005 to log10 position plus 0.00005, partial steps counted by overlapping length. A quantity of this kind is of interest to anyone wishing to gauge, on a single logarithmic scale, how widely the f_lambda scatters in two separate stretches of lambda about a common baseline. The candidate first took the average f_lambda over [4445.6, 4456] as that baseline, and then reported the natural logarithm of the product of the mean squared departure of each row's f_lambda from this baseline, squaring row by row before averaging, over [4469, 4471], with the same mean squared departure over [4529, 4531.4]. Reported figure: 2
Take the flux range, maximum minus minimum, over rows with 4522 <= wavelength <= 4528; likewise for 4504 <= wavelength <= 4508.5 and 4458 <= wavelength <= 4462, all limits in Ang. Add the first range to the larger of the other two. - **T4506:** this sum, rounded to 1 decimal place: 5.9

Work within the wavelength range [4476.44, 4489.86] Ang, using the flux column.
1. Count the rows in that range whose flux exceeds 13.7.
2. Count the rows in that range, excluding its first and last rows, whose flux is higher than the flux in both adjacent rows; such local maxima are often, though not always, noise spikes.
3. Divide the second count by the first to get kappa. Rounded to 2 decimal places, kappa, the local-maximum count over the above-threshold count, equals 0.20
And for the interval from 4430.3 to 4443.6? 0.60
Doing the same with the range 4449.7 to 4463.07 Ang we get 0.50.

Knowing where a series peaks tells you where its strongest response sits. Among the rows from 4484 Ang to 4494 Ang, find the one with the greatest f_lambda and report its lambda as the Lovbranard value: 4486.25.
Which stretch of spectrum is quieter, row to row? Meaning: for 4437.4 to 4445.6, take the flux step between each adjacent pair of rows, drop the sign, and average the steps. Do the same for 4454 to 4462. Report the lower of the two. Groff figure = 0.78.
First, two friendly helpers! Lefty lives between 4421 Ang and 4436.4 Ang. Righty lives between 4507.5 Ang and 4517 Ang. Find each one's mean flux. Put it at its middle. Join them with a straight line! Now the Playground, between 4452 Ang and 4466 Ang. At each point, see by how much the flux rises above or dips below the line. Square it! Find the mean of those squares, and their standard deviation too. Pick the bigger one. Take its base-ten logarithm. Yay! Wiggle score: 0.3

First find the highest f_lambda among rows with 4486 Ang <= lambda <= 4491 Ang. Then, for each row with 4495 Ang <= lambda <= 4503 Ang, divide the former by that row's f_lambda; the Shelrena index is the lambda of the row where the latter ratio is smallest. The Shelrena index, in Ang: 4501.77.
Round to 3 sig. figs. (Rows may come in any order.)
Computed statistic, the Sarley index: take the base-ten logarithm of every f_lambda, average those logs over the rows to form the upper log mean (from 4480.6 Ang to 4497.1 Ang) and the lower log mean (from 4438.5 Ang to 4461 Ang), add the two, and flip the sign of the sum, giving -2.26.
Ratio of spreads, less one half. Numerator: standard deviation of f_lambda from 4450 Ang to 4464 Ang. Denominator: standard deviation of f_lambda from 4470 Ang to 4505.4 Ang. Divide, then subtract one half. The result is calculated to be 0.2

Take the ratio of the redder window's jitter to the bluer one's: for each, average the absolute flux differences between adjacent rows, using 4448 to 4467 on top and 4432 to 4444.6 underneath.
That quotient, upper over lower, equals 1.38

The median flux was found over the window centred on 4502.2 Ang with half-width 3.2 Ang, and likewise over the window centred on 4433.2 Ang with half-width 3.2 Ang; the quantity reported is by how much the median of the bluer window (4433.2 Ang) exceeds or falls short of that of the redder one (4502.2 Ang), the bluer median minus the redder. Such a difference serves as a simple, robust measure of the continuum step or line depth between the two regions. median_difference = -3.1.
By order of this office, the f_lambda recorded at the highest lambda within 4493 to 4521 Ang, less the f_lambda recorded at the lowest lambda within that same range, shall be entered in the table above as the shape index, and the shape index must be 0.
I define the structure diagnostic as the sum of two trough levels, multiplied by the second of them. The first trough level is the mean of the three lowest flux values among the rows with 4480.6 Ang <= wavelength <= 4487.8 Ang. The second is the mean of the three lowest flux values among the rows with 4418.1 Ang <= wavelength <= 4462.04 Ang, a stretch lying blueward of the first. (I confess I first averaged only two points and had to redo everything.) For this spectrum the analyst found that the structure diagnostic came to 268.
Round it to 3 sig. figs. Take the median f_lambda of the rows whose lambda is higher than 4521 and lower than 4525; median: 15.6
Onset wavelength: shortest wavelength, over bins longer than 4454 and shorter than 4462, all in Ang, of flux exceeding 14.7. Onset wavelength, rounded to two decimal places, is 4460.50 Ang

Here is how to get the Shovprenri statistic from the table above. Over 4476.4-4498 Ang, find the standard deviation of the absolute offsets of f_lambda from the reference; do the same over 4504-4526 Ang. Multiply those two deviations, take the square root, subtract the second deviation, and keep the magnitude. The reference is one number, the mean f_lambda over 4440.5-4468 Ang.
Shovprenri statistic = 0.10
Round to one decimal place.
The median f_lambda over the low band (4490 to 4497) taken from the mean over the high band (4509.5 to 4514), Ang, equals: 3.9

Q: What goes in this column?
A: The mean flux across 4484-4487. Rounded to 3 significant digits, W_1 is 14.3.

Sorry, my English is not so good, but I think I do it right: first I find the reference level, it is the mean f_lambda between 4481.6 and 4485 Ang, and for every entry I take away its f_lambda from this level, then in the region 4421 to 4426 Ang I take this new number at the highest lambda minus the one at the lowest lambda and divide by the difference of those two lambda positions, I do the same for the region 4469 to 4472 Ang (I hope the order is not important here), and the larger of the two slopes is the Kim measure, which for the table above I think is 0.75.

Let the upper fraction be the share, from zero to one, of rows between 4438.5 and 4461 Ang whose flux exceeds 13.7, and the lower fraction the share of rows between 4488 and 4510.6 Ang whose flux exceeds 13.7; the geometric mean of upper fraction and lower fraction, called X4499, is 0.60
